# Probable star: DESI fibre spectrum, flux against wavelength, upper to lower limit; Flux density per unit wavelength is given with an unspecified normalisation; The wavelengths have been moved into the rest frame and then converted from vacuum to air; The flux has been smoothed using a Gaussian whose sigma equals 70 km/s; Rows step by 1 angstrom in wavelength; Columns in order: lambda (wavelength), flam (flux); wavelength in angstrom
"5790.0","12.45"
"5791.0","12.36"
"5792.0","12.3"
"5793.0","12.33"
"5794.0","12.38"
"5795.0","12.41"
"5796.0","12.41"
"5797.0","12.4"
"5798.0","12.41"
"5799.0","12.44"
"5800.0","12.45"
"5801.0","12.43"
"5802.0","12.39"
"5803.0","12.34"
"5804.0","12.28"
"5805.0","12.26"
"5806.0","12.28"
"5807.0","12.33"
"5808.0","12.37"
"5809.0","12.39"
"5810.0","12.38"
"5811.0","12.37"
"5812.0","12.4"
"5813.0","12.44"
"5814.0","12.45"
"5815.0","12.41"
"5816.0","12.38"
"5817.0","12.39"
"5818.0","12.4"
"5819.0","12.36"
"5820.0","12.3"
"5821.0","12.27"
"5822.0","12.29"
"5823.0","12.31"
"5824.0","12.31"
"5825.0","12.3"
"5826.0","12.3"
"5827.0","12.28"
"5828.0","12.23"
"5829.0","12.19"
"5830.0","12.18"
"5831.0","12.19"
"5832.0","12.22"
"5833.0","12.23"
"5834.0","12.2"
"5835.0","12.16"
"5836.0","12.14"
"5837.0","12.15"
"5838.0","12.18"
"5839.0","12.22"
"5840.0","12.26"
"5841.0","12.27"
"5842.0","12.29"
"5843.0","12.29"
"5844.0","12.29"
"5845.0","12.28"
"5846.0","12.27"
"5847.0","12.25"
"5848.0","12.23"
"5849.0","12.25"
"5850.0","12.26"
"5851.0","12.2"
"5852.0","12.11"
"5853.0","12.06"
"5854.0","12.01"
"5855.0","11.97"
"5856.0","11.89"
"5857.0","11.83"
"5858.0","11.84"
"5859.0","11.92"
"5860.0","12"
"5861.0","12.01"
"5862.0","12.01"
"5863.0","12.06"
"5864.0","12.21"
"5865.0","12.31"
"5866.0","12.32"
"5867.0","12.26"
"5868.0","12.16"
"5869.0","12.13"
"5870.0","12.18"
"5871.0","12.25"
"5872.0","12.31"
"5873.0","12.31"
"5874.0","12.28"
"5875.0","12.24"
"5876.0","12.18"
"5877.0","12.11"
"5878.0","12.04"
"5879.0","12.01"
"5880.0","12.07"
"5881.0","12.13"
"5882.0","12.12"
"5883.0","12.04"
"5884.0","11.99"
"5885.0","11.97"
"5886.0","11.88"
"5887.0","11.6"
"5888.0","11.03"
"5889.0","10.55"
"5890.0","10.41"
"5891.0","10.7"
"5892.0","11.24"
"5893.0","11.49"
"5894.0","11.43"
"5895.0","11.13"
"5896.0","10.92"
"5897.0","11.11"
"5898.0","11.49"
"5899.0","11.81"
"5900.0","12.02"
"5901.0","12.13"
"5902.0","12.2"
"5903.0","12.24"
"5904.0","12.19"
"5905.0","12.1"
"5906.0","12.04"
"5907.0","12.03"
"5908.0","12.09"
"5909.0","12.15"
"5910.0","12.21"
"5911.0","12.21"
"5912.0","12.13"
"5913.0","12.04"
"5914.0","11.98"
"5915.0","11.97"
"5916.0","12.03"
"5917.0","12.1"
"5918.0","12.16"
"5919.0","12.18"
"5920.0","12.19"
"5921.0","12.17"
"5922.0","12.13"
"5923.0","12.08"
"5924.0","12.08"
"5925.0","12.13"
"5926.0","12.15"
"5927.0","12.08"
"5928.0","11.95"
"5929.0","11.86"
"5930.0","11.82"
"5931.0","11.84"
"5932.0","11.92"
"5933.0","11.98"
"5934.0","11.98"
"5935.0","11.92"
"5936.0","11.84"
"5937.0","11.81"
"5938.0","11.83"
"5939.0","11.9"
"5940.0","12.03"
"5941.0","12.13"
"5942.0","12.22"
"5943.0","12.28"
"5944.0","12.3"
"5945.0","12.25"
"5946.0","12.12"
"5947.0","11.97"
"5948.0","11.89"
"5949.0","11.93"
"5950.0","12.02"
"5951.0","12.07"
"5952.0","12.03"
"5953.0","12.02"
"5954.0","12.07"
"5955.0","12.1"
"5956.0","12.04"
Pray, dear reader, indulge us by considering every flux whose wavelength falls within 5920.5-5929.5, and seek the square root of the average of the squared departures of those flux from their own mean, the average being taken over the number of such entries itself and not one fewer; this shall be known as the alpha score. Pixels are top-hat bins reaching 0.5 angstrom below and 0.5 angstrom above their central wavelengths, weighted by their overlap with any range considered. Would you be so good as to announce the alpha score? 0.10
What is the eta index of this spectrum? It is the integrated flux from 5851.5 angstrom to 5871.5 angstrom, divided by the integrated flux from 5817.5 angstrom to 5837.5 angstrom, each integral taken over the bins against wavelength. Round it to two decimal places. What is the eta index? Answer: 0.99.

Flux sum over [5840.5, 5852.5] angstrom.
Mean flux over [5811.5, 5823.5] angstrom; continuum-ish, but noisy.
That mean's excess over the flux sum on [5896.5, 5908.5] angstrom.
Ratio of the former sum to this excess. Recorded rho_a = -1.12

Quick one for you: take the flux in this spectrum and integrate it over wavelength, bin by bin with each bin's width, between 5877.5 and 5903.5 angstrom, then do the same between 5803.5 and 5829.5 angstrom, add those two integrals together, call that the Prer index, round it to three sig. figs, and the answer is 622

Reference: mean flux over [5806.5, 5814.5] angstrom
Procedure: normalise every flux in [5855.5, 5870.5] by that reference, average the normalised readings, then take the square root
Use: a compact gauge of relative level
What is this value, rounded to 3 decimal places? 0.987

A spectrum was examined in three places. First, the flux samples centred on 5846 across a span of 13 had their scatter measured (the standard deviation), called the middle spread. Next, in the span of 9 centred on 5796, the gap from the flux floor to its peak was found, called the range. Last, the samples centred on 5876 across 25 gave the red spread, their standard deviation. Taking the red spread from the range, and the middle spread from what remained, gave -0.17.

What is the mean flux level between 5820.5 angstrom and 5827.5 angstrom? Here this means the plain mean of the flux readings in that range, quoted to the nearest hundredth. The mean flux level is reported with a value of 12.29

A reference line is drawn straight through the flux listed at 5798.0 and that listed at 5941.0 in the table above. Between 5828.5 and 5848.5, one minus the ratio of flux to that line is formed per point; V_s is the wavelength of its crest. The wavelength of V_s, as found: 5836.0 angstrom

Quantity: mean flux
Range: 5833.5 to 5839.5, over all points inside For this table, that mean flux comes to 12.2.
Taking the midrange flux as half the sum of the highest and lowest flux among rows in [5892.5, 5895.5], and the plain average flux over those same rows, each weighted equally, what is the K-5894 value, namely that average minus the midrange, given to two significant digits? 0.040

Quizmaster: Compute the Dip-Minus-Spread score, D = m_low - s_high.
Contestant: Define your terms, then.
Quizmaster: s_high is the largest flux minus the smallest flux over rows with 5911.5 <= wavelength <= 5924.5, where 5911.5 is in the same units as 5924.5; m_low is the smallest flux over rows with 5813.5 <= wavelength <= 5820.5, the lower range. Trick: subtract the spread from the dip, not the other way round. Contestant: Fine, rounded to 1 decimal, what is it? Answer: 12.1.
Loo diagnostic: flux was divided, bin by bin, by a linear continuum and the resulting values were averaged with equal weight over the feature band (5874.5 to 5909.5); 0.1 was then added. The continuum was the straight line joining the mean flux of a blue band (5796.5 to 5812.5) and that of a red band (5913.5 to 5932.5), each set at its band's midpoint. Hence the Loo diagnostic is 1.07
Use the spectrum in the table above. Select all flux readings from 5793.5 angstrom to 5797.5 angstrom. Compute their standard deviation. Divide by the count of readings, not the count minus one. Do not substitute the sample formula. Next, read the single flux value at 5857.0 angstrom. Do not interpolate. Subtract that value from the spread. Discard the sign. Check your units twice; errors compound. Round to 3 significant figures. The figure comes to 11.8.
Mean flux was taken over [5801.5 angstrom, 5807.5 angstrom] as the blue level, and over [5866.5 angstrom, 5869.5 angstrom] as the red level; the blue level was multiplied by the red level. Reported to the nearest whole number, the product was 150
